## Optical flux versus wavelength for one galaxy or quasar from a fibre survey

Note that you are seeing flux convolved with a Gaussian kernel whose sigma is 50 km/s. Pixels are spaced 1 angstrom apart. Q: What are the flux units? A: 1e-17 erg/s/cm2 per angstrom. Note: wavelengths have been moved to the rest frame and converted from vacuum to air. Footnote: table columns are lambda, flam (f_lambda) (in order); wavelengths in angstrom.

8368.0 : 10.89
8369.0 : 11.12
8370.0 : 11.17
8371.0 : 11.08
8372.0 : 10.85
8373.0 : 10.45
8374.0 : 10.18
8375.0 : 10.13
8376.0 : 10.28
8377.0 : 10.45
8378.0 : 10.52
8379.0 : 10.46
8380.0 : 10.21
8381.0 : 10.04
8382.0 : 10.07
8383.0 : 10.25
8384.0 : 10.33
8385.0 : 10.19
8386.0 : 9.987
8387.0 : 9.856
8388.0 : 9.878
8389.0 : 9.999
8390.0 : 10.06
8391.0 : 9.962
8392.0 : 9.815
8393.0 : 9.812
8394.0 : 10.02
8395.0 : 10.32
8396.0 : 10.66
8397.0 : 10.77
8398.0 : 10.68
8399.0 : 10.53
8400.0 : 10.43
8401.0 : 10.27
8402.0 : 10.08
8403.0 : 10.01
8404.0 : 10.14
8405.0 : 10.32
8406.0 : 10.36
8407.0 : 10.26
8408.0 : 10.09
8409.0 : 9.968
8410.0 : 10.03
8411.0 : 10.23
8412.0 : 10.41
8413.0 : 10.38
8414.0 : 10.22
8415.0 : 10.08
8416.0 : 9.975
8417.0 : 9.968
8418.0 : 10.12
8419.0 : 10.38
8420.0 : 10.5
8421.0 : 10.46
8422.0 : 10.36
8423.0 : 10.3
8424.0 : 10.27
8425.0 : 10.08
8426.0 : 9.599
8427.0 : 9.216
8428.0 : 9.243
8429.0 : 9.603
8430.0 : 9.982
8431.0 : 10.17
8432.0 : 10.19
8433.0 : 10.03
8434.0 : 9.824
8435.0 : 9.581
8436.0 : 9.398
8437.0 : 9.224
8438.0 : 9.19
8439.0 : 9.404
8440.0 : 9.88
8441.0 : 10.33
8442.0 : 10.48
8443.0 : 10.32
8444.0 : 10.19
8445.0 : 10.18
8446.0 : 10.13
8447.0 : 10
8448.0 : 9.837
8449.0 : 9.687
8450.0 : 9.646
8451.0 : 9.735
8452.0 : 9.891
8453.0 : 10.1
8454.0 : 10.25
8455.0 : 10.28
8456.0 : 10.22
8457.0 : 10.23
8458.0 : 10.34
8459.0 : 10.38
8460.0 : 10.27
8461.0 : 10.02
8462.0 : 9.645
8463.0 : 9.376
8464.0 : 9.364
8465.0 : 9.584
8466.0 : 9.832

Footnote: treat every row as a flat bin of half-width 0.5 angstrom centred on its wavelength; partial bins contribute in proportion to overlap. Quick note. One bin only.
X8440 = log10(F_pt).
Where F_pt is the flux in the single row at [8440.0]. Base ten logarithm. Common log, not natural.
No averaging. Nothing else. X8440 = 0.99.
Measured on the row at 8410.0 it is 1.00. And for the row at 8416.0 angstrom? 1.00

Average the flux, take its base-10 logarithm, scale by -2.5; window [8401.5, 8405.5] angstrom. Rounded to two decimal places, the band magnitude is -2.51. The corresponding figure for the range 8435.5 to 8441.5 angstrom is -2.45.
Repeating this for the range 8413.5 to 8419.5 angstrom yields -2.51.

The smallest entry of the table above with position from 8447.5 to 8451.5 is 9.646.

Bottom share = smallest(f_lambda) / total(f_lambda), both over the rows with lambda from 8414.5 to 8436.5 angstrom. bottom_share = 0.0420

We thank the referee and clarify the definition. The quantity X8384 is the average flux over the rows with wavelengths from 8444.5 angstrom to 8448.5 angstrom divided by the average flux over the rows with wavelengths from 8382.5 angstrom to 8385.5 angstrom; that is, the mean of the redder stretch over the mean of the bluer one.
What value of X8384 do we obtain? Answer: 0.98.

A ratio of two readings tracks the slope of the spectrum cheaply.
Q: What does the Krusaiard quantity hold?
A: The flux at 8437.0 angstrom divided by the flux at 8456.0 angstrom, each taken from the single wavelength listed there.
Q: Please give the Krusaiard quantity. 0.90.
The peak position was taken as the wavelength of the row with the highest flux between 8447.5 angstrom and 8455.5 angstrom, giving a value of 8455.0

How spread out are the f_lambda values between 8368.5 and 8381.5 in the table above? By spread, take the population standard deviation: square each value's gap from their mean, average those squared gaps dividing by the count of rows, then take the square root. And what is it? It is 0.38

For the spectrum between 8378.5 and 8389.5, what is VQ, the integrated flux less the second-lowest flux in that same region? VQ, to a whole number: 101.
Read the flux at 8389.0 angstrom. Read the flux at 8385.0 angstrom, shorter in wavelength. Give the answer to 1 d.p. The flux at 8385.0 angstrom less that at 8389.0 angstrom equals 0.2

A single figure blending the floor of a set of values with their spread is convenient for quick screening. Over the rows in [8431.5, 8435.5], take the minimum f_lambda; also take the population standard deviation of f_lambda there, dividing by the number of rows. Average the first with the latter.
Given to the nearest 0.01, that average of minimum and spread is 4.90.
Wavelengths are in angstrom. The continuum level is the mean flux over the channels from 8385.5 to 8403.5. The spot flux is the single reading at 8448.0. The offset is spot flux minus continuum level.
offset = -0.34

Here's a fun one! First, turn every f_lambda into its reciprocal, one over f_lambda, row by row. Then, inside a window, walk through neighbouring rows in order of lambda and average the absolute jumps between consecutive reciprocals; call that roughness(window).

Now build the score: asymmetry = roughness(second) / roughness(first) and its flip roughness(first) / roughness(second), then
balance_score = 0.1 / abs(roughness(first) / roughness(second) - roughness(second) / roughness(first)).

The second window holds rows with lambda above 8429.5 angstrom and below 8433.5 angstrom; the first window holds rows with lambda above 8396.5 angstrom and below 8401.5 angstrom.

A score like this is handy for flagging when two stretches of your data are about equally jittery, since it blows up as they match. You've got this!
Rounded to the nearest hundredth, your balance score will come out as 0.79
